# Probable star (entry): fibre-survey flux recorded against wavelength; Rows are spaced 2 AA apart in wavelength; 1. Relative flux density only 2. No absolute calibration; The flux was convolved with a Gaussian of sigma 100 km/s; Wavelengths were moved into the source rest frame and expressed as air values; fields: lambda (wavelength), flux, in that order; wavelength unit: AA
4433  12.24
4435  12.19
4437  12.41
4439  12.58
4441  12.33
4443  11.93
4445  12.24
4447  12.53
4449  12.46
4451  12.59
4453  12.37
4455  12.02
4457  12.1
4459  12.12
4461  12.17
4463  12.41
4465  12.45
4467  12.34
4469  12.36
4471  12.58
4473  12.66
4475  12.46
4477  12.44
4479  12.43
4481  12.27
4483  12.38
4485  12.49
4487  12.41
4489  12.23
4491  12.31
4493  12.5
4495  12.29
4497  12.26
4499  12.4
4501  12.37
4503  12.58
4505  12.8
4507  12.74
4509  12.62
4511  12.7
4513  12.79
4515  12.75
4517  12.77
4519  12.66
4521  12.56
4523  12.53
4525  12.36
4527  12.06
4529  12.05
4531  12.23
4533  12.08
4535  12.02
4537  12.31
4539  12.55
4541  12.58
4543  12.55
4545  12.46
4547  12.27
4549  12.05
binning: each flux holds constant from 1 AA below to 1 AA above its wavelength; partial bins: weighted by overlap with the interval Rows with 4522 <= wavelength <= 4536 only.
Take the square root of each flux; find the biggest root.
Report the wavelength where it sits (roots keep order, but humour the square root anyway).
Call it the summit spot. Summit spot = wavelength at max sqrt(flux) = 4523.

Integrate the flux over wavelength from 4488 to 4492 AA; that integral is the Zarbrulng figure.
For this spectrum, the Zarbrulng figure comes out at 49.1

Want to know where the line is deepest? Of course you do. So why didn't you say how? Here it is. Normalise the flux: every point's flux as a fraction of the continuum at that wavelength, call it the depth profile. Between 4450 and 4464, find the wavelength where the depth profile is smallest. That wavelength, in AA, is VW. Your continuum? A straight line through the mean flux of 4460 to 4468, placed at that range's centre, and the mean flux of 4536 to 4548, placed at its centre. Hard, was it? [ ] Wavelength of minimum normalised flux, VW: 4455 AA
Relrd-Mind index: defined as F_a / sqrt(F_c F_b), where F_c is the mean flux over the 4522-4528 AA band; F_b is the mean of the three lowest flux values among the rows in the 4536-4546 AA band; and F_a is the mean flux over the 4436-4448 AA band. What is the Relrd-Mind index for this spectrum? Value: 1.00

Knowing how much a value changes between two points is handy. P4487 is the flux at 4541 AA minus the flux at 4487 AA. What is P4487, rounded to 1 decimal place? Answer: 0.2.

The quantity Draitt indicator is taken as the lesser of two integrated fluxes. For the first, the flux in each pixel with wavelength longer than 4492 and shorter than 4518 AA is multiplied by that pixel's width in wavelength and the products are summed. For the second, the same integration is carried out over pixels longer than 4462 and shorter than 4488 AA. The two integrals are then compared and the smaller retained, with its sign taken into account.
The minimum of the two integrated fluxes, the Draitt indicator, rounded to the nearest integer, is 323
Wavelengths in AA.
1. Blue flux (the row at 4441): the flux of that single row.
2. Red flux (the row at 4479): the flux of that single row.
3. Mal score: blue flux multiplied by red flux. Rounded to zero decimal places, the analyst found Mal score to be 153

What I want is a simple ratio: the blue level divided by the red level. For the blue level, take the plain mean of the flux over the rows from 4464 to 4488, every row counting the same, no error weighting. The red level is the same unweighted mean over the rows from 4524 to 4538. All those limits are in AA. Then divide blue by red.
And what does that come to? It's 1.023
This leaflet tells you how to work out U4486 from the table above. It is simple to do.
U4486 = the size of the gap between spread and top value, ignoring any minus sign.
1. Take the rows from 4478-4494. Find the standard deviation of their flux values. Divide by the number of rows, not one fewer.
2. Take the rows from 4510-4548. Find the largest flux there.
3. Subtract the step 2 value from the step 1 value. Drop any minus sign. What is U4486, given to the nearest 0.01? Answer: 12.70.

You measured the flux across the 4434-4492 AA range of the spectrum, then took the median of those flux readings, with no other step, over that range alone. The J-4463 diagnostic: 12.4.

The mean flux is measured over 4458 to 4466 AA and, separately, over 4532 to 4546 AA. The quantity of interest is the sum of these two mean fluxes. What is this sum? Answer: 24.7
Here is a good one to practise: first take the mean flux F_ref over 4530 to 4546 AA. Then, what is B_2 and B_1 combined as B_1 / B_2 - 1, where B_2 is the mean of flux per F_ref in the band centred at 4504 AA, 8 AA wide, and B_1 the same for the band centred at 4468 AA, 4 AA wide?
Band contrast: -0.022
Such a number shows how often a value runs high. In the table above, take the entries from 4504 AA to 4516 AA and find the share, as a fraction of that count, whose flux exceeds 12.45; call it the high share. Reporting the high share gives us 1.0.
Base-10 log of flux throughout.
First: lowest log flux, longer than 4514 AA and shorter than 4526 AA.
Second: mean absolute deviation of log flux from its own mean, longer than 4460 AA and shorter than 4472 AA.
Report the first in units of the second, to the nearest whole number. 328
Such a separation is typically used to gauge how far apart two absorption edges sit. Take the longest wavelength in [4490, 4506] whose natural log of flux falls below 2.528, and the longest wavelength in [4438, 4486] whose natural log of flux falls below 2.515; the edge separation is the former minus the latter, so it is 20 AA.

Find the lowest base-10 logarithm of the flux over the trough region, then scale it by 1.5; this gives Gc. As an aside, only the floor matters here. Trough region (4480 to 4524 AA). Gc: 1.63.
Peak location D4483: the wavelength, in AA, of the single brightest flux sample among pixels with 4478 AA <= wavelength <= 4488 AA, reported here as 4485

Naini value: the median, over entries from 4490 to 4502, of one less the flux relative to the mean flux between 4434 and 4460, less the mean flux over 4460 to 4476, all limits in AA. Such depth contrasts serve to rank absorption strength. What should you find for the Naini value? -12.4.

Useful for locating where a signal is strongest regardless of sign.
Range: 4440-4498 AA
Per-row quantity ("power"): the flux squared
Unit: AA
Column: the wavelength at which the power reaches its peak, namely 4473 AA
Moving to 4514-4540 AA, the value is 4517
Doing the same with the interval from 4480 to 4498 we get 4493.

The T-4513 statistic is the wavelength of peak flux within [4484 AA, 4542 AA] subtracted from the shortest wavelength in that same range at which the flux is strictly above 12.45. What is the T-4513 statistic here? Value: -20 AA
